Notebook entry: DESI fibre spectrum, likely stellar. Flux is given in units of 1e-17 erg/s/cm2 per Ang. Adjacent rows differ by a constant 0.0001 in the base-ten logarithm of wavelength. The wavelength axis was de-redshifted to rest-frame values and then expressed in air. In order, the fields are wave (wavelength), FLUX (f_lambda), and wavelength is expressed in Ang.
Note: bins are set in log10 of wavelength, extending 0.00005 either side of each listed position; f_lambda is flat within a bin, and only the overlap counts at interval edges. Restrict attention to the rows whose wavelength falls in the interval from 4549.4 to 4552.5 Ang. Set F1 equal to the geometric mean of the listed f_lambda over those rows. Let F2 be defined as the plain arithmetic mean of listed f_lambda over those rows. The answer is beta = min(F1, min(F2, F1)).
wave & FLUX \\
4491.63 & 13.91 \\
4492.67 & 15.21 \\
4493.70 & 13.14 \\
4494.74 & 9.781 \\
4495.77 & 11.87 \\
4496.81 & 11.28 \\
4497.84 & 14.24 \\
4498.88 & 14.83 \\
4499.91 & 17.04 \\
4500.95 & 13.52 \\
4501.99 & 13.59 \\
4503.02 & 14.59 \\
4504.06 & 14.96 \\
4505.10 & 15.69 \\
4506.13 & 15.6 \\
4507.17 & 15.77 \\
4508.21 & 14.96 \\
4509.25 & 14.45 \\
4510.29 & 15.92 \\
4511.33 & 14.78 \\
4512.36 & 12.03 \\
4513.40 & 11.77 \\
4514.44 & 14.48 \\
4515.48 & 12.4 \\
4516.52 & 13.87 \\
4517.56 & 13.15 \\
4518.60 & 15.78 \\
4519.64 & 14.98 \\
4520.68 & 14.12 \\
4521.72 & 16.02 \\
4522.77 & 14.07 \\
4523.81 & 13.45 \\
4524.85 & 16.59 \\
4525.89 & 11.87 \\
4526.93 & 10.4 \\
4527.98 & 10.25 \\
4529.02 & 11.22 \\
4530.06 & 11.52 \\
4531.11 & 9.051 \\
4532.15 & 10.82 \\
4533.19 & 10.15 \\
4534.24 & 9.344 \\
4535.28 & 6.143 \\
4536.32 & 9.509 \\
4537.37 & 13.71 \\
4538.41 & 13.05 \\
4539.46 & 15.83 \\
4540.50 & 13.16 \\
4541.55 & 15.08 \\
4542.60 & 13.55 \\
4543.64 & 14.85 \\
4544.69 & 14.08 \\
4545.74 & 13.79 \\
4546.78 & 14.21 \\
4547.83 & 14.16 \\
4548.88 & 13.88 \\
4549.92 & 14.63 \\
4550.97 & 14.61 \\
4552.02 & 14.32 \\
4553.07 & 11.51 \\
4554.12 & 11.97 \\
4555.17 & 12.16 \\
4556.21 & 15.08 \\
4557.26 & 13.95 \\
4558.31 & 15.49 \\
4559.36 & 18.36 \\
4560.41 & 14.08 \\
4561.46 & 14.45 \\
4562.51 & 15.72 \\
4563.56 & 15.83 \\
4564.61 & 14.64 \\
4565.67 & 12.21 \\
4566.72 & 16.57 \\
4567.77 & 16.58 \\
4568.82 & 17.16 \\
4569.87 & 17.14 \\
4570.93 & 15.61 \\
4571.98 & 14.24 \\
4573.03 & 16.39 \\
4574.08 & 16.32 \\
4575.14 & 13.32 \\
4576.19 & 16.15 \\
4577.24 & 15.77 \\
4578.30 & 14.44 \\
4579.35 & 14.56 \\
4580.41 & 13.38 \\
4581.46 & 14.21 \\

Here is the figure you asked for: 14.5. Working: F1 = 14.5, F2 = 14.5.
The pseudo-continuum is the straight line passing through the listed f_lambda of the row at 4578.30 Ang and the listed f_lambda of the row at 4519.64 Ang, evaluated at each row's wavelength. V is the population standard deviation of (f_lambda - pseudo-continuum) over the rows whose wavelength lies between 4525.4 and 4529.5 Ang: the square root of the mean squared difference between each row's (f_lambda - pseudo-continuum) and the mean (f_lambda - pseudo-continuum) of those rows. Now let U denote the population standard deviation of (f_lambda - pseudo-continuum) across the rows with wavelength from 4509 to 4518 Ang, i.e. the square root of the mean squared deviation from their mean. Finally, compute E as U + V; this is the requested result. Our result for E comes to 2.0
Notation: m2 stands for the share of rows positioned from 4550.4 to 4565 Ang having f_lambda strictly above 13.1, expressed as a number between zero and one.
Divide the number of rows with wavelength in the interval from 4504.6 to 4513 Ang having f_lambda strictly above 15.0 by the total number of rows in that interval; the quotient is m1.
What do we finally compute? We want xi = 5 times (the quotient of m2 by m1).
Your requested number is 8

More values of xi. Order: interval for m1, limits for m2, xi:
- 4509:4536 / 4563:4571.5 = 28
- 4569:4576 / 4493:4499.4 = 4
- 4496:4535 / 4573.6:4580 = 23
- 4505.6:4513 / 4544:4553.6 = 10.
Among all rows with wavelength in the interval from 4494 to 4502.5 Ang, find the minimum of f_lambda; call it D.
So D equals 9.781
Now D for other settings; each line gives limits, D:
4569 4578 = 13.32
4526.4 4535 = 9.051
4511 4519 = 11.77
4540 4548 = 13.16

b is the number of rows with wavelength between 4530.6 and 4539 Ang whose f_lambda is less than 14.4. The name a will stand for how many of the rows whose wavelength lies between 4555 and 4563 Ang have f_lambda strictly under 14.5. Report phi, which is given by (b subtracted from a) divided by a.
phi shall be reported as -1.0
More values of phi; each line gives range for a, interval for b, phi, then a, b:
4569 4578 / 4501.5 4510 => 0.5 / 2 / 1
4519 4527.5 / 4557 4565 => 0.6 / 5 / 2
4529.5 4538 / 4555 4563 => 0.6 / 8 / 3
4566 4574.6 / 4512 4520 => -4.0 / 1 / 5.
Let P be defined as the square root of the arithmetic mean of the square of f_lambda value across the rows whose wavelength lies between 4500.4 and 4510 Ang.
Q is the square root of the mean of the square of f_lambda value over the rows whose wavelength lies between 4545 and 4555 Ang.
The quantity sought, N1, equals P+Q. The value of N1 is 28.5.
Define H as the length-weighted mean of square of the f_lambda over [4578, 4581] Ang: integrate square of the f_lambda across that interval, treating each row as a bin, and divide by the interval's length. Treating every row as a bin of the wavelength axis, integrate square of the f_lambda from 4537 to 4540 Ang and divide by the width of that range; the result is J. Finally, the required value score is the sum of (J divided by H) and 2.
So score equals 3.0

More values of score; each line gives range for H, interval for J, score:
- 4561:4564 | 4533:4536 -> 2.3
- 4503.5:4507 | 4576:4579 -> 3.0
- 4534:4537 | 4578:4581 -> 4.6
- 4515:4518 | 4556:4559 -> 3.3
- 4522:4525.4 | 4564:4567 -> 2.9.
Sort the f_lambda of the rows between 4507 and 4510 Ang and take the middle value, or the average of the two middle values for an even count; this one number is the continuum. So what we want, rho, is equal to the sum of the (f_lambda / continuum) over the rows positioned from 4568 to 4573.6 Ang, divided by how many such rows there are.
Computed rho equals 1.08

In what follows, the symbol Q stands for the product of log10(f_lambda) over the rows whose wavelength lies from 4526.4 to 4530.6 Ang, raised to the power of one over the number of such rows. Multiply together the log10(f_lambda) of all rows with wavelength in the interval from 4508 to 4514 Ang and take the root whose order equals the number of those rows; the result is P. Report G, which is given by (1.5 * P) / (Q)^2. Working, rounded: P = 1.14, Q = 1.03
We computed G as 1.60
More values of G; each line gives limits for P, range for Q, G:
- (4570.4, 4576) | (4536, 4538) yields 1.59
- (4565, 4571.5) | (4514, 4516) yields 1.41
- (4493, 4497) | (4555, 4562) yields 1.17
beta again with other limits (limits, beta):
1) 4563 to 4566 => 14.1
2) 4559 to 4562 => 15.5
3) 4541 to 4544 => 14.5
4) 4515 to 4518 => 13.1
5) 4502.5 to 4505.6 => 15.1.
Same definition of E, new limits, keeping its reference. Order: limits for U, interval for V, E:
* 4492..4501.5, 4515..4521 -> 3.2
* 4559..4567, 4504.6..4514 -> 3.2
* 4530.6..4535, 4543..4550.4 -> 1.0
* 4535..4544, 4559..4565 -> 4.3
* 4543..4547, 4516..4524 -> 1.4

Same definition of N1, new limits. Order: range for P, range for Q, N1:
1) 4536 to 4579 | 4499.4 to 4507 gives 29.7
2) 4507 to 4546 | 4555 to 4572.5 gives 28.6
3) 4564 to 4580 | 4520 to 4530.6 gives 28.6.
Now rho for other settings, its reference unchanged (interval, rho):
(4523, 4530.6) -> 0.81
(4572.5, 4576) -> 1.03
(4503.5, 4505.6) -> 1.02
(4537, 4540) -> 0.95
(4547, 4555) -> 0.91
